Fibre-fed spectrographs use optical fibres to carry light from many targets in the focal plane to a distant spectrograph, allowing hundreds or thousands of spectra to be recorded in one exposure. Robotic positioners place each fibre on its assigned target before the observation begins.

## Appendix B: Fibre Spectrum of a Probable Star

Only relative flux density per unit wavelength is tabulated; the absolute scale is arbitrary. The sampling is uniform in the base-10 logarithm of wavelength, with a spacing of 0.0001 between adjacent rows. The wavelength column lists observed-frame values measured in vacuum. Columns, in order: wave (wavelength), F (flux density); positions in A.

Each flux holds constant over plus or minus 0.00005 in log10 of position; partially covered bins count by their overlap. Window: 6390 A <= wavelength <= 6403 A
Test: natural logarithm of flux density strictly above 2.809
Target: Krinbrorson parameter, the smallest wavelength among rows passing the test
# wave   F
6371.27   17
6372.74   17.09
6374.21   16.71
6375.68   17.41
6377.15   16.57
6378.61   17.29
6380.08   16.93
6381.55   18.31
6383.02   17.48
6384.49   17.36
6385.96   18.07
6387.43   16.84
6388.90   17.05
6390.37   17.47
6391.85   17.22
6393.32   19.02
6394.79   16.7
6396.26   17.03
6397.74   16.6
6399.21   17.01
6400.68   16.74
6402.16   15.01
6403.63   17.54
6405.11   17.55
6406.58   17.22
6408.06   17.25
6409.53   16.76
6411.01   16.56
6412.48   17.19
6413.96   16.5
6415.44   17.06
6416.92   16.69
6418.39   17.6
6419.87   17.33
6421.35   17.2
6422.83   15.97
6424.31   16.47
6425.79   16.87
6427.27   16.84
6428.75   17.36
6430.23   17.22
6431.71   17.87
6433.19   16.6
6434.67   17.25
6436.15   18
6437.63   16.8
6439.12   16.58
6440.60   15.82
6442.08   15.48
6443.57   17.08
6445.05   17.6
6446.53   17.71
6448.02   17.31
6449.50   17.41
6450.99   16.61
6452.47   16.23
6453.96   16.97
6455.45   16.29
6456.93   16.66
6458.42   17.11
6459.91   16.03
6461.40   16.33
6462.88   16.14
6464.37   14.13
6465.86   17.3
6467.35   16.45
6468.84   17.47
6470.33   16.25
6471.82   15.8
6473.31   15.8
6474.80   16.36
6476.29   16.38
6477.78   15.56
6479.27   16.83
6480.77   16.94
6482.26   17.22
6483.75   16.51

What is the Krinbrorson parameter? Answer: 6390.37 A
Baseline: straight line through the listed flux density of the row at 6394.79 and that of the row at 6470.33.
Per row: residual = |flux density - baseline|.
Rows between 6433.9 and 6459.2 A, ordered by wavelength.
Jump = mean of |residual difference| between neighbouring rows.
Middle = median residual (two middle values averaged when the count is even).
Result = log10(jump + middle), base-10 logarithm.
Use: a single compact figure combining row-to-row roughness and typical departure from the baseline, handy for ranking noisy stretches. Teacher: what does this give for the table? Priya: 0.047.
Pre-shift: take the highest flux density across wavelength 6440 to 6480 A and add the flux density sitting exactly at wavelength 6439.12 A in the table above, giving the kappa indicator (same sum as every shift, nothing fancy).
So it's 34.3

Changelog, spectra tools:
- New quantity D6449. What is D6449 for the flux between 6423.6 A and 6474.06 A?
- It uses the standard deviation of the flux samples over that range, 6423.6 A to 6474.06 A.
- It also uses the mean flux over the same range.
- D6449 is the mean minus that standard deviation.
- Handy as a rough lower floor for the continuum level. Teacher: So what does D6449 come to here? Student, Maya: 15.9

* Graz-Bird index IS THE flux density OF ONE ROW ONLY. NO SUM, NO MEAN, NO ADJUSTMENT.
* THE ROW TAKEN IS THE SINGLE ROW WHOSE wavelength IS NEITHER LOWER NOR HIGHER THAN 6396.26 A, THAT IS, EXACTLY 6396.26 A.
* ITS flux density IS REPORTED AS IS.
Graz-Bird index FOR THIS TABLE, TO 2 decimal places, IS 17.03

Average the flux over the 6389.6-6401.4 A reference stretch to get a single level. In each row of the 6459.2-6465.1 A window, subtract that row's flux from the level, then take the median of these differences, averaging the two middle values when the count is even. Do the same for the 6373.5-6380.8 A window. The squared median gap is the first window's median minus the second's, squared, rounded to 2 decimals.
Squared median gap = 0.71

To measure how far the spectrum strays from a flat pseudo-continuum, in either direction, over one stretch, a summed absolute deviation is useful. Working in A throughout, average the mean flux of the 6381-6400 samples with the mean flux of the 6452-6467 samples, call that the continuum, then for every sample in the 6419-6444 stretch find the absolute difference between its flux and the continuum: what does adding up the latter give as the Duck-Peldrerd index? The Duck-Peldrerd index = 8.8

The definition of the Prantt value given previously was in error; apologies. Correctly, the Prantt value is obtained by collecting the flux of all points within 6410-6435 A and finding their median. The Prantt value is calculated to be 17.1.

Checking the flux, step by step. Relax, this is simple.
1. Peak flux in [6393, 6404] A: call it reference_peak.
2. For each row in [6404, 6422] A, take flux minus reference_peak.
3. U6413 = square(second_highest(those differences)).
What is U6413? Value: 2.2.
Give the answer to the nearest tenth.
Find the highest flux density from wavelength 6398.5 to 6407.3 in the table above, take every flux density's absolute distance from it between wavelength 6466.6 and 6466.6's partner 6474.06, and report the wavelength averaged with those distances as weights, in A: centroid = 6471.1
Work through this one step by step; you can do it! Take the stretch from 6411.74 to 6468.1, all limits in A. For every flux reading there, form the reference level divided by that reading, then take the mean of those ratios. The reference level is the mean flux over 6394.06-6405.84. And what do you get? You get 1.00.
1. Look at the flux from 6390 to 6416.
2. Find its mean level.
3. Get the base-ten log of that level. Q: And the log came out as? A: 1.23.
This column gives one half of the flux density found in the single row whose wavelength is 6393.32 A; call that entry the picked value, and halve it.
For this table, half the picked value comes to 9.51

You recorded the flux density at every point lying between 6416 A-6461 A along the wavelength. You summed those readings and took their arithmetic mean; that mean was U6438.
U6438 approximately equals 16.9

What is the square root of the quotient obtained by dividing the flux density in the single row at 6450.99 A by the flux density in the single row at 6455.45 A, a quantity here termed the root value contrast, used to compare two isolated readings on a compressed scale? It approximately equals 1.010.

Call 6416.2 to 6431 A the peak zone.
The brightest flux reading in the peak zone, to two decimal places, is 17.60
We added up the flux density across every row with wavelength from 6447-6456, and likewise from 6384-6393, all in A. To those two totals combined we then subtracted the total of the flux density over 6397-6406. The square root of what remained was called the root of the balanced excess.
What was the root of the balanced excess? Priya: 10.2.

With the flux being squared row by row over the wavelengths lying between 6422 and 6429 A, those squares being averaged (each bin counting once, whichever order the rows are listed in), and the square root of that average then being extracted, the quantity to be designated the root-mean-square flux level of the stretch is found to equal 16.71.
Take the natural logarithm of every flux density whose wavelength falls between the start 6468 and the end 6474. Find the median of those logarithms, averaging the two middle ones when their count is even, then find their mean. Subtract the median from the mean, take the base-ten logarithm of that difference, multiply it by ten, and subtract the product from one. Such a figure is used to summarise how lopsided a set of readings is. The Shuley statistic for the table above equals 18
